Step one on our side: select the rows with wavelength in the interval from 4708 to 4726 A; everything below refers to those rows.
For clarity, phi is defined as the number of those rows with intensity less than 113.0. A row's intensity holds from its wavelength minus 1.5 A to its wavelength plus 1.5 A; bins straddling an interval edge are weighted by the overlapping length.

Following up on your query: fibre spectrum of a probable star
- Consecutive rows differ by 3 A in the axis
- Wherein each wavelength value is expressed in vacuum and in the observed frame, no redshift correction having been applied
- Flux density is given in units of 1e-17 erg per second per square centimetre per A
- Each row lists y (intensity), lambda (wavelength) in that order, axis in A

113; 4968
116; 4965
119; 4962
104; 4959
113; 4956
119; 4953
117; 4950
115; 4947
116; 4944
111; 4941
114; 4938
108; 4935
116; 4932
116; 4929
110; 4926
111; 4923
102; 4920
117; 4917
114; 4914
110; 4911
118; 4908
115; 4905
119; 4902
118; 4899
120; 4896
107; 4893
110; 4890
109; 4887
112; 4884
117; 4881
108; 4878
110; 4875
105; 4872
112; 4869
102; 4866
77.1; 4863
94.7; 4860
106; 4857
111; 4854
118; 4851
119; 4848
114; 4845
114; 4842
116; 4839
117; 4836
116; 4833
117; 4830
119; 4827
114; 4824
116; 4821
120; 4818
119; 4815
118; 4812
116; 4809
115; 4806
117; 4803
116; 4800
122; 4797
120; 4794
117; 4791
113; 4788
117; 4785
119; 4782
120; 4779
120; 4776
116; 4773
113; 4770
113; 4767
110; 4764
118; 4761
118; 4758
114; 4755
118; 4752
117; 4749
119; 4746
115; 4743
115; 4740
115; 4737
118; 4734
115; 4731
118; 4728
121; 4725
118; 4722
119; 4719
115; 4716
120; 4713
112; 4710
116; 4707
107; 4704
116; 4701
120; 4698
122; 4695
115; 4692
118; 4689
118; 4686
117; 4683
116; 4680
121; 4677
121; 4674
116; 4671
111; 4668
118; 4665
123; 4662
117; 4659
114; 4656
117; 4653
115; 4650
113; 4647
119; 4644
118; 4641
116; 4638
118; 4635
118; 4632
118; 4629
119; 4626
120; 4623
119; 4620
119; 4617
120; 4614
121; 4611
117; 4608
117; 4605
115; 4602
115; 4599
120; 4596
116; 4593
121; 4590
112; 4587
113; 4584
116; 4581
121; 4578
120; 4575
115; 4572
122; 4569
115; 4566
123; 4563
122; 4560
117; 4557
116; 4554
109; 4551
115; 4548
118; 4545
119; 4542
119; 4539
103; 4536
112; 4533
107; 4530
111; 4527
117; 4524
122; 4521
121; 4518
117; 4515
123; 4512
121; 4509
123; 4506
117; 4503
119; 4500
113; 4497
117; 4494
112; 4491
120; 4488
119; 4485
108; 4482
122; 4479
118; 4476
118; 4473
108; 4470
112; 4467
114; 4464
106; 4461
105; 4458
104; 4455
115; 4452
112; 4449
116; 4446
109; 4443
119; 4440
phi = 1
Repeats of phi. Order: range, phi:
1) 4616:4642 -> 0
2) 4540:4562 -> 1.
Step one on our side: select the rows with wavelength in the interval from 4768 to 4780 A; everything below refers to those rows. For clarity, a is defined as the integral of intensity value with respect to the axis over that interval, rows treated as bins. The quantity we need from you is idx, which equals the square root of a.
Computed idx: 37.5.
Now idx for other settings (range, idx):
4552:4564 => 37.8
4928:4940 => 36.9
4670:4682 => 37.7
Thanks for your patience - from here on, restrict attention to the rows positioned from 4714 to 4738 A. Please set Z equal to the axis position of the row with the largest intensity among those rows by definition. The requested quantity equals 4725 A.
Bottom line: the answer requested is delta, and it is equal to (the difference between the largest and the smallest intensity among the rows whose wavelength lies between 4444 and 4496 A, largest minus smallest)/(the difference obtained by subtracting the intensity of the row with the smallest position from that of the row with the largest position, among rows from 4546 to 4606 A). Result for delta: 9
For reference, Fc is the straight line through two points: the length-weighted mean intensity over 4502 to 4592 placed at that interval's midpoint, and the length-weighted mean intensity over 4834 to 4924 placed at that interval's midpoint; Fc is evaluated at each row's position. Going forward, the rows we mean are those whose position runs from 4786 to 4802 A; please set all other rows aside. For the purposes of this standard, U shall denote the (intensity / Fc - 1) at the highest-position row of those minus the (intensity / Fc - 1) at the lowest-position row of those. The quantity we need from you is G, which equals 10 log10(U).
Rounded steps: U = 0.03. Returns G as -15.4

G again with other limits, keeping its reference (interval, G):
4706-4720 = -15.5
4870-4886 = -11.9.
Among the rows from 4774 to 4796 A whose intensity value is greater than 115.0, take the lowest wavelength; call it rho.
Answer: 4776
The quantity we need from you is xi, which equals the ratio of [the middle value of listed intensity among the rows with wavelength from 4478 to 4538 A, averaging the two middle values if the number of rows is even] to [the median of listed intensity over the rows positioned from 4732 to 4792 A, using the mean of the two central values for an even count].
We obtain 1.000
